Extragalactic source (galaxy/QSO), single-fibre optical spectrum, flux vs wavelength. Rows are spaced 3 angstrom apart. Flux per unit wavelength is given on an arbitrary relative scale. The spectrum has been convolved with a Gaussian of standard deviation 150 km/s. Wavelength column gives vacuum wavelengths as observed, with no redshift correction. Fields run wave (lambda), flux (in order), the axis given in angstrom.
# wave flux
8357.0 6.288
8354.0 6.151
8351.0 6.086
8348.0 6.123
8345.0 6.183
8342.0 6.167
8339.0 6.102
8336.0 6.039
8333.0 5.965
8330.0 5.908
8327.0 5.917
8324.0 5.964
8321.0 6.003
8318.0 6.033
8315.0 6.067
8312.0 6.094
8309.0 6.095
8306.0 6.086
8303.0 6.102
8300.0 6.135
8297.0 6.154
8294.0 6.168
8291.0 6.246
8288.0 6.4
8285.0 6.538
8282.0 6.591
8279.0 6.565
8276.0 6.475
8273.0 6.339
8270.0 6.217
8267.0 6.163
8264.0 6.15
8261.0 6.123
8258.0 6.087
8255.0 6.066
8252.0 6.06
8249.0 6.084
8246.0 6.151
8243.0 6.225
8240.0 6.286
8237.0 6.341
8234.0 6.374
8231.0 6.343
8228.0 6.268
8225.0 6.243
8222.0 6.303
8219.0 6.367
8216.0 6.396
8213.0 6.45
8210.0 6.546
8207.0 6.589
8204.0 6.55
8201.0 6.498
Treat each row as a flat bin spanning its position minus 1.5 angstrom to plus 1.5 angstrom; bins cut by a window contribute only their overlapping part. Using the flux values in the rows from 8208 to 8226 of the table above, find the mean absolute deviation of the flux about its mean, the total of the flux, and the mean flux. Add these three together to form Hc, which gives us 44.8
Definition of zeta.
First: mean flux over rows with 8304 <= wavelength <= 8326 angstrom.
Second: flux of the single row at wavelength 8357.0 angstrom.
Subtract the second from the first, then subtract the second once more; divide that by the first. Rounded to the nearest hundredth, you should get -1.08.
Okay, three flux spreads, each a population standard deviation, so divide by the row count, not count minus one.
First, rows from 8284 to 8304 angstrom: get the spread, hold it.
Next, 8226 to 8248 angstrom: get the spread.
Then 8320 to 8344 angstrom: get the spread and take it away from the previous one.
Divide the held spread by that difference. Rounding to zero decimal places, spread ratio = -12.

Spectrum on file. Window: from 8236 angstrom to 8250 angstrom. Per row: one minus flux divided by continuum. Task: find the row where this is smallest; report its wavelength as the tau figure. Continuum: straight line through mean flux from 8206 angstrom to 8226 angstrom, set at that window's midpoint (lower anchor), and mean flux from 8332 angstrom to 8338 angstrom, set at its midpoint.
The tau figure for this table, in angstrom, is 8237.0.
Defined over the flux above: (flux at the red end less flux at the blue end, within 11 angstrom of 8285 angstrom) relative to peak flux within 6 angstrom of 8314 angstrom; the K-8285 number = -0.050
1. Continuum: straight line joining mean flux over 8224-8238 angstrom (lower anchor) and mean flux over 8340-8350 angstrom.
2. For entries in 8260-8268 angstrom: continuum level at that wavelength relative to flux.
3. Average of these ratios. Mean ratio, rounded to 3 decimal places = 1.020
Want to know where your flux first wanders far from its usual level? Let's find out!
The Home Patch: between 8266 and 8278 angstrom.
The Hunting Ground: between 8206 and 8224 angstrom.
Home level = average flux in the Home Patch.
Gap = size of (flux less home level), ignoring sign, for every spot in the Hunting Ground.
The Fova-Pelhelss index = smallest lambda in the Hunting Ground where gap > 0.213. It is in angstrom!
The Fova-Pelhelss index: 8207.0 angstrom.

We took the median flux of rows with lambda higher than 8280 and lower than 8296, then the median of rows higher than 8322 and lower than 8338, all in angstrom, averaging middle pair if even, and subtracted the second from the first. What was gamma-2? 0.44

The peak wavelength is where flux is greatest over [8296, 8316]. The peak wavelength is 8297.0 angstrom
